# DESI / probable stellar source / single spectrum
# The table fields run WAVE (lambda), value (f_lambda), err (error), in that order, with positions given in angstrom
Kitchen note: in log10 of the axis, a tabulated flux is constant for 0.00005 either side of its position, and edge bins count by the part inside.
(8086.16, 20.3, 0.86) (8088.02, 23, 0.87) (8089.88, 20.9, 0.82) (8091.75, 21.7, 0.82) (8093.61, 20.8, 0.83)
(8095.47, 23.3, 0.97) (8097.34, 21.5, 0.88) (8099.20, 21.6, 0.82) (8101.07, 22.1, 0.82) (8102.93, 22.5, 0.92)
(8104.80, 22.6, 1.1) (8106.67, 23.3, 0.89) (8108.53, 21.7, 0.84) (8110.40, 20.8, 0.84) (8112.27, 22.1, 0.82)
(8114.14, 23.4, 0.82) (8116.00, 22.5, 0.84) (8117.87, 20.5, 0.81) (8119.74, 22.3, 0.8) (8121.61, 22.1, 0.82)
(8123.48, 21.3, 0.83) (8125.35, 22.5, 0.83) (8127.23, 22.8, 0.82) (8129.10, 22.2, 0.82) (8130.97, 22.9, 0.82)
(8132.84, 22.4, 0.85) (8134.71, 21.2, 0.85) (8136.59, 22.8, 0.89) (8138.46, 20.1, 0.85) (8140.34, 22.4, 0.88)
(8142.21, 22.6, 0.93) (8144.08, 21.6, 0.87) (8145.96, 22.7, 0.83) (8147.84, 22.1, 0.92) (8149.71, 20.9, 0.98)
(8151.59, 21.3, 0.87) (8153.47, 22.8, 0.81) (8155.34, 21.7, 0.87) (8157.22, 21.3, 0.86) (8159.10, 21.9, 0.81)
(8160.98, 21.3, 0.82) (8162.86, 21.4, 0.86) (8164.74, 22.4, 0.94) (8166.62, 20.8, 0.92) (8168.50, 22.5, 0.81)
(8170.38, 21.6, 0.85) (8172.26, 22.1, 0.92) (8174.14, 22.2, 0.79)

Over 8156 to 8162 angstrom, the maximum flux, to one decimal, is 21.9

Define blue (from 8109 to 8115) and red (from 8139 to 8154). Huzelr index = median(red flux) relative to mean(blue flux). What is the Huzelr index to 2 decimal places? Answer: 1.01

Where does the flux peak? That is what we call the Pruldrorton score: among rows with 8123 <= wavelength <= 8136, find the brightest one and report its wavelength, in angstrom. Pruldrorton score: 8130.97 angstrom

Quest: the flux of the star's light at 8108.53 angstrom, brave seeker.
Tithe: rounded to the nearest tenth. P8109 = 21.7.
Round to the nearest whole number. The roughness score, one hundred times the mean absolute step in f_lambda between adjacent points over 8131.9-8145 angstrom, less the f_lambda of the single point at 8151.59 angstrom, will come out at 129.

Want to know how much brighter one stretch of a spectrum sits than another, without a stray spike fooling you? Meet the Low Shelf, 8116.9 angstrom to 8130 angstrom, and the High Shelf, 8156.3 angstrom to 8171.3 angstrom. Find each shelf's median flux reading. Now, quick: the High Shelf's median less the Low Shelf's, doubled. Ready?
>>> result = -1.4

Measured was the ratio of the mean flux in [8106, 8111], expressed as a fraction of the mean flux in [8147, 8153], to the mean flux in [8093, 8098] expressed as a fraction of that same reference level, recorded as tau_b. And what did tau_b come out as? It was 1.00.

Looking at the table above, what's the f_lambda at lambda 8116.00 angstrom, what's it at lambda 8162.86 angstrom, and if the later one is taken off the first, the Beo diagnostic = 1.1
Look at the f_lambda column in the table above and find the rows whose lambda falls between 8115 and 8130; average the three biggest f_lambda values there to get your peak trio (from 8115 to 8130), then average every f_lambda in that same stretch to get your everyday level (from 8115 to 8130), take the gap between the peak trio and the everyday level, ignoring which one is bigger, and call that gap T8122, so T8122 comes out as 0.57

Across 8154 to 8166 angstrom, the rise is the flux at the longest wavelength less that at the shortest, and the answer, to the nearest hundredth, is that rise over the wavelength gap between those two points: 0.07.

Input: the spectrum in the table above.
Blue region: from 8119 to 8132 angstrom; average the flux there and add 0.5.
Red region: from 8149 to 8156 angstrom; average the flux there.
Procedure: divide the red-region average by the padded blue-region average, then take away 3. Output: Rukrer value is -2.05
